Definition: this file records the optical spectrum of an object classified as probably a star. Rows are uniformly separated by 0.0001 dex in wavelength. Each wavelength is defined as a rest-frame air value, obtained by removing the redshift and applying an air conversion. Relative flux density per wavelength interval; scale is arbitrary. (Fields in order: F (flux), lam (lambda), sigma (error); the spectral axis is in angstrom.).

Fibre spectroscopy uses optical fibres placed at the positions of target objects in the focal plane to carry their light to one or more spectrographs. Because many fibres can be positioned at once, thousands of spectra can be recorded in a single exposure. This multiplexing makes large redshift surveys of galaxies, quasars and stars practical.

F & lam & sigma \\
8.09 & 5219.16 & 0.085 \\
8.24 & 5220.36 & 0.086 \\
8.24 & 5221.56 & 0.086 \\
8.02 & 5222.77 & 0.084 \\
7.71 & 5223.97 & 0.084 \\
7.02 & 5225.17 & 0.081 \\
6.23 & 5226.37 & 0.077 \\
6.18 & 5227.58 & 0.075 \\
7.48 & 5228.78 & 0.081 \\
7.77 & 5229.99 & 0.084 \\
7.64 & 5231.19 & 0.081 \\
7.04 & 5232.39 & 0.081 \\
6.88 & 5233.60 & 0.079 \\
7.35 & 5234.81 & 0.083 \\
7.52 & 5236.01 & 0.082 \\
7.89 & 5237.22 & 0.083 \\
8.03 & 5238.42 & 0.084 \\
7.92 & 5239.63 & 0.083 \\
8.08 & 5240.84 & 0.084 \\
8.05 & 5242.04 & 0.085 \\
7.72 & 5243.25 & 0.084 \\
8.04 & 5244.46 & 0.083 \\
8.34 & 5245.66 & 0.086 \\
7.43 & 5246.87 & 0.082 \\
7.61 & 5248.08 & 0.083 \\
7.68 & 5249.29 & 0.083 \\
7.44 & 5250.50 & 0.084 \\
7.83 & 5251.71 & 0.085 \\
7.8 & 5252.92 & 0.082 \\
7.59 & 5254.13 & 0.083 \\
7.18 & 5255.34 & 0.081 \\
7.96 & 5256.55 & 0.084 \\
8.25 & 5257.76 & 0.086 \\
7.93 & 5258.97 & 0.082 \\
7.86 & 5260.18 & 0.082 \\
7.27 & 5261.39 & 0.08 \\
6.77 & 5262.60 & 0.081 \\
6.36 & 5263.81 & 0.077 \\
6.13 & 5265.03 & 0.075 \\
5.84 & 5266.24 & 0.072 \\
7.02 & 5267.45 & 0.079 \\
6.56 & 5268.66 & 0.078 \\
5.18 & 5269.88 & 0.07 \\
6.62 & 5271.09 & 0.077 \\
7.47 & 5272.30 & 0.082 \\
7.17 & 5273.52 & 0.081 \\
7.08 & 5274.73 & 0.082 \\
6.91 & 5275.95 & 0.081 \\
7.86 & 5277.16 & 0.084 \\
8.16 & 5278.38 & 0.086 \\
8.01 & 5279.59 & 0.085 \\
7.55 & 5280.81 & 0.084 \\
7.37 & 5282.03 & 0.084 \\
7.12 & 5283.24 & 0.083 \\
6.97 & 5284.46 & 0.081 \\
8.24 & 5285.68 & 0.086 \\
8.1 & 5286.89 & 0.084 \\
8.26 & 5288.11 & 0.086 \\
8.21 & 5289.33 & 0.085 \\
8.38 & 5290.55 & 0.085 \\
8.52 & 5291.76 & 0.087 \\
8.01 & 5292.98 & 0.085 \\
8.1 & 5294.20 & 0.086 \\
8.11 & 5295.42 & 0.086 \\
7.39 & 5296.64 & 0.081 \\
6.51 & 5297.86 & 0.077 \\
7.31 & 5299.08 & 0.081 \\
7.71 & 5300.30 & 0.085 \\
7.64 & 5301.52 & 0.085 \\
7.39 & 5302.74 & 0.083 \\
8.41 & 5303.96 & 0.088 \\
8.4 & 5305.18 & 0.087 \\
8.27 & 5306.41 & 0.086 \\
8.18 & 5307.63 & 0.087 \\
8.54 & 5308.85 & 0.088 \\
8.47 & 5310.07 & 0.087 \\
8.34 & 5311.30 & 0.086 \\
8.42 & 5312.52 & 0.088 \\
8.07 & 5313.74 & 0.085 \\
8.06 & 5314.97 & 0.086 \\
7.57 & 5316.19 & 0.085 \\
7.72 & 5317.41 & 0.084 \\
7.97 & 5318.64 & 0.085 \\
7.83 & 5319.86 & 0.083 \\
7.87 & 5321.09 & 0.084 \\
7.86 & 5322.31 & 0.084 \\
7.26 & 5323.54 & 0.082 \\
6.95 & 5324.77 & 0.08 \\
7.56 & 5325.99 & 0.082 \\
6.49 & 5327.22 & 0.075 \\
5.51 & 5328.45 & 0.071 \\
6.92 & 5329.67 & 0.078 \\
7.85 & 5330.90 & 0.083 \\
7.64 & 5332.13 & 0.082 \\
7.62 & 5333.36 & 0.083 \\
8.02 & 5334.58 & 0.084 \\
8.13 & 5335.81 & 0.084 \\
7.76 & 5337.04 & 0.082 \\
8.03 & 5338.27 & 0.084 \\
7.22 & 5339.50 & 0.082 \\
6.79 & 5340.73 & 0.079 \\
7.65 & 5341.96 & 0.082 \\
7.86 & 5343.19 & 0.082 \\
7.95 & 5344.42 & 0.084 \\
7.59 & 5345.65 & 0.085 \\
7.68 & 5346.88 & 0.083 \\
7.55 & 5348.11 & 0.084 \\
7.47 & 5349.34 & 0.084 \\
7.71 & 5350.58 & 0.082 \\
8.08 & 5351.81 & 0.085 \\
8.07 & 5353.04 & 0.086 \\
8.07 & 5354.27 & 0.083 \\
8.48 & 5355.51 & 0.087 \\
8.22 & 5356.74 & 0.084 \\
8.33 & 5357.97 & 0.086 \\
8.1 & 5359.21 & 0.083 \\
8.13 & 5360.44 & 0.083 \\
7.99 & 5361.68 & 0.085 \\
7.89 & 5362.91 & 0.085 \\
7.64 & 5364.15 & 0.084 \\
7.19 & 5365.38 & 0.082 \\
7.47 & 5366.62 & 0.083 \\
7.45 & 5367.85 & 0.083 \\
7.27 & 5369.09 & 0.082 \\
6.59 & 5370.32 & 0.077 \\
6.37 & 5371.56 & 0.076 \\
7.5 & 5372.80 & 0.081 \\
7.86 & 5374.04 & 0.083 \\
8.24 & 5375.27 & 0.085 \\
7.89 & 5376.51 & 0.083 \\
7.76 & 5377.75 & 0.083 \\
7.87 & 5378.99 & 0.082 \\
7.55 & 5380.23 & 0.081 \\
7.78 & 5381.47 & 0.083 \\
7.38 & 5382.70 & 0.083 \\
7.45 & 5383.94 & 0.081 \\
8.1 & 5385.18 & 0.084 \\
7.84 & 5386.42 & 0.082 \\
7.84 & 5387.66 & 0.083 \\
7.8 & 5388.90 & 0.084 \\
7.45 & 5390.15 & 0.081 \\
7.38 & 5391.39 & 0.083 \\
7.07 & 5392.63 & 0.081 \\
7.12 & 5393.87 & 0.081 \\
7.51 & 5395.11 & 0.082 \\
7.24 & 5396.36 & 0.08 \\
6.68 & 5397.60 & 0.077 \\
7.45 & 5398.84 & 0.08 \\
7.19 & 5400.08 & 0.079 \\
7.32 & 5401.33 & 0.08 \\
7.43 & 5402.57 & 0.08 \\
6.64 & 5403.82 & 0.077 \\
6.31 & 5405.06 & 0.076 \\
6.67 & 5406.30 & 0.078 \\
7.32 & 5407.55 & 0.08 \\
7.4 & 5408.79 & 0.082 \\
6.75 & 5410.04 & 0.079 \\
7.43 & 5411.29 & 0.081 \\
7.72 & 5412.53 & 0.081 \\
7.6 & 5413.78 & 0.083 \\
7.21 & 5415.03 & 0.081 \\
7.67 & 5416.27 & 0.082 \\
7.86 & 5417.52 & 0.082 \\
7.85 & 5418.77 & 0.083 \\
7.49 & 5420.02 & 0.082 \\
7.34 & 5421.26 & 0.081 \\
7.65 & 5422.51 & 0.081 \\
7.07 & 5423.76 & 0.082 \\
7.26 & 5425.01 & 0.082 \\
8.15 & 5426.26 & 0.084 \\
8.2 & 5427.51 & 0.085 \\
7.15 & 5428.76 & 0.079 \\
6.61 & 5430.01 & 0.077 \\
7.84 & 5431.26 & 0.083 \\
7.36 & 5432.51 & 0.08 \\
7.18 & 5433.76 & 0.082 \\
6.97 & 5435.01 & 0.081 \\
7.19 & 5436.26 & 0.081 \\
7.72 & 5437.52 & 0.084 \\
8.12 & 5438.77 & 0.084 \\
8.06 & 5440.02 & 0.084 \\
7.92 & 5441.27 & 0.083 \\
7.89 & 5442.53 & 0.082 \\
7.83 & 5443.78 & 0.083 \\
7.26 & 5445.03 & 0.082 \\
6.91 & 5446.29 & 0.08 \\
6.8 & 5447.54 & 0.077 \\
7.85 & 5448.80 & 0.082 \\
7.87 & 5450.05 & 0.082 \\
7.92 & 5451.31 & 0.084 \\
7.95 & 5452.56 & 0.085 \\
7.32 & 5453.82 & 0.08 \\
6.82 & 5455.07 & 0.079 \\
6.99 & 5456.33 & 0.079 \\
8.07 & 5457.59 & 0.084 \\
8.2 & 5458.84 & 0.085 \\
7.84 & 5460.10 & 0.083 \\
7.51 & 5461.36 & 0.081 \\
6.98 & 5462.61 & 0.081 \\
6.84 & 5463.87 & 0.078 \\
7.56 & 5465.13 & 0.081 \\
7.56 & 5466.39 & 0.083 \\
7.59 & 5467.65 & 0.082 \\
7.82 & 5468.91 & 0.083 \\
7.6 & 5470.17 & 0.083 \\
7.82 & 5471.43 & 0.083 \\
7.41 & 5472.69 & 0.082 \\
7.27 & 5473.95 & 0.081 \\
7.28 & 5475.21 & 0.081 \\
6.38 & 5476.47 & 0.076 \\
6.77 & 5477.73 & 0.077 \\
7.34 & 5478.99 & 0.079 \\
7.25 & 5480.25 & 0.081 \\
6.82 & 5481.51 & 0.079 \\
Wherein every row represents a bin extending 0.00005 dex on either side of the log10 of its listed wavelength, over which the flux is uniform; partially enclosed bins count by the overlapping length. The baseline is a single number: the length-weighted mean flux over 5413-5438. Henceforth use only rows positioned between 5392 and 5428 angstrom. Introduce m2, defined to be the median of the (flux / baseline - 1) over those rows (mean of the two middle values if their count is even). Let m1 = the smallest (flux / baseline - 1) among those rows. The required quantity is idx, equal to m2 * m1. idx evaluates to 0.003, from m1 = -0.155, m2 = -0.02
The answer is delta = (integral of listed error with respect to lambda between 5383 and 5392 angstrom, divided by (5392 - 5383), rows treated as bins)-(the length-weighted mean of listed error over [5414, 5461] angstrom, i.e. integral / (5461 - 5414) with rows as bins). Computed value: 0.0006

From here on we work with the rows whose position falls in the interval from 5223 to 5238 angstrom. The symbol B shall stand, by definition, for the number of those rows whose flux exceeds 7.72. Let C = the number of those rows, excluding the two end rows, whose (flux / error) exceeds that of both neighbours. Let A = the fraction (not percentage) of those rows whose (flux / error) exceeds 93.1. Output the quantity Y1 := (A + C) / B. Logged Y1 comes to 0.58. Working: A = 0.17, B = 2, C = 1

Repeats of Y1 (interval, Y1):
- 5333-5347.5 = 0.60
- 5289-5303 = 0.58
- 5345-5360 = 0.52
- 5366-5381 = 0.50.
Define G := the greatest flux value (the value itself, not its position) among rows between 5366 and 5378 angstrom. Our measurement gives 8.24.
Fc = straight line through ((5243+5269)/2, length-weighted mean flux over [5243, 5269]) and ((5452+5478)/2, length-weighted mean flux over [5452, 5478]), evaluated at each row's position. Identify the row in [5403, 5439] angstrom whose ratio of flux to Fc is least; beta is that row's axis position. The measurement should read 5405.06 angstrom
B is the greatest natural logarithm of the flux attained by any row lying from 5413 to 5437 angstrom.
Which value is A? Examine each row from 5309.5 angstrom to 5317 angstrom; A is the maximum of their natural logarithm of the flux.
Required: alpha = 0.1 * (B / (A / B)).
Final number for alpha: 0.207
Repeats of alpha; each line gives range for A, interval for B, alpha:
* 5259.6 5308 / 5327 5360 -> 0.213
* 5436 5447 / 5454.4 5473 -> 0.211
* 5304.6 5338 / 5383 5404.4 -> 0.204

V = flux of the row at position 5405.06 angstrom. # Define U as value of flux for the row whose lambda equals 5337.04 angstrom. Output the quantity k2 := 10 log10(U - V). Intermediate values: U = 7.76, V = 6.31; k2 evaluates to 1.6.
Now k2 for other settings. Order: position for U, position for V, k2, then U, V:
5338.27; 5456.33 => 0.2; 8.03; 6.99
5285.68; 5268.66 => 2.3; 8.24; 6.56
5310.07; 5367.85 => 0.1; 8.47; 7.45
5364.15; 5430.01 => 0.1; 7.64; 6.61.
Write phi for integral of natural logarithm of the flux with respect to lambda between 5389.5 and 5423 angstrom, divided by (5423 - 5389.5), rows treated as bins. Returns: 1.98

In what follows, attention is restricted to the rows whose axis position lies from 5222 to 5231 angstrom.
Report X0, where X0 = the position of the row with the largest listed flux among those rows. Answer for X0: 5222.77 angstrom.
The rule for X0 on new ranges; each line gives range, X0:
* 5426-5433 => 5427.51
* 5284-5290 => 5288.11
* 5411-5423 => 5417.52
